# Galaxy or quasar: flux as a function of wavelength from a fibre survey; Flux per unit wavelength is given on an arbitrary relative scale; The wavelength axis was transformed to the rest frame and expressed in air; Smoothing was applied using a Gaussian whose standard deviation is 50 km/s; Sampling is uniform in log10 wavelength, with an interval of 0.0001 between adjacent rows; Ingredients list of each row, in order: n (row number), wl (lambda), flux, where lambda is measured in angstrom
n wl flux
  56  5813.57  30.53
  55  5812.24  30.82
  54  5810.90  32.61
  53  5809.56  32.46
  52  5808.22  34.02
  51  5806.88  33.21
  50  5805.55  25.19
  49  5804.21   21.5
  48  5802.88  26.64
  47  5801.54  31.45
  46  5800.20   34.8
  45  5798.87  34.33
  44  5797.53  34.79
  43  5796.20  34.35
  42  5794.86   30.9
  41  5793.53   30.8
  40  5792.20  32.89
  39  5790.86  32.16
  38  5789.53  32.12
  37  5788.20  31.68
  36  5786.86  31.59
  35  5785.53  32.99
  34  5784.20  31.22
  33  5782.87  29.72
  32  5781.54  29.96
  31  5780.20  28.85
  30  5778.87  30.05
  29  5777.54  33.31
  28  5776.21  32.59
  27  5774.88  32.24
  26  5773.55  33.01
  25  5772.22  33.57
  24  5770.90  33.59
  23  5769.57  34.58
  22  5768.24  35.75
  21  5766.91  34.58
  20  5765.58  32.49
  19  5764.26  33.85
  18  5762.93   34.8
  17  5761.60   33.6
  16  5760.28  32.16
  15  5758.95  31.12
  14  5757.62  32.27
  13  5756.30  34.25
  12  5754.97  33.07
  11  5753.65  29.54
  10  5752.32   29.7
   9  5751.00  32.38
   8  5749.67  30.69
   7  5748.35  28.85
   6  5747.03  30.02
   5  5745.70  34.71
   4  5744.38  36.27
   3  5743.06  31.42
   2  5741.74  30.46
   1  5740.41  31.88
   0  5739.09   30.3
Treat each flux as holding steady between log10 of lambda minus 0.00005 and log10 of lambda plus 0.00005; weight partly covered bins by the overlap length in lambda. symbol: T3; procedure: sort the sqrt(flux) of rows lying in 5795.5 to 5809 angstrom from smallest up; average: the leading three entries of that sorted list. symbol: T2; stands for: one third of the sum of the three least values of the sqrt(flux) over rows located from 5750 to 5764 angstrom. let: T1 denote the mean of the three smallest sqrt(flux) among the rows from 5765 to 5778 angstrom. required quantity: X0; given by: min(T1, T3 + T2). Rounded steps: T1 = 5.70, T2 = 5.49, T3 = 4.94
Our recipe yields 5.70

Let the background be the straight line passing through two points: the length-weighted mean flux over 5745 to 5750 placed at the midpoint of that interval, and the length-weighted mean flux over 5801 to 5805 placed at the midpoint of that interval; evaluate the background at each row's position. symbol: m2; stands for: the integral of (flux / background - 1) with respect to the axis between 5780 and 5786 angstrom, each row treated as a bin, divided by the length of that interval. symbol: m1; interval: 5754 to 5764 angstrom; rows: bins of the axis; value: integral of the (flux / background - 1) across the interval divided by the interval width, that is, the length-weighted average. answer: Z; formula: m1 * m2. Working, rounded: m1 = 0.093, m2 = 0.09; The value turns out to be 0.008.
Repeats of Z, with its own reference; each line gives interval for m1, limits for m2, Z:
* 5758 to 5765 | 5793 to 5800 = 0.025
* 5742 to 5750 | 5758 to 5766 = 0.002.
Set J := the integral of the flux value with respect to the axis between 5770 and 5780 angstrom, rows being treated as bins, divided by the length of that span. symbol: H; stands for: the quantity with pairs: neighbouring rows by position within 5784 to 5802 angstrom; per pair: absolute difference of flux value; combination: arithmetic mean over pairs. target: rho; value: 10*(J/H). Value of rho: 285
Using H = 1.14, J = 32.5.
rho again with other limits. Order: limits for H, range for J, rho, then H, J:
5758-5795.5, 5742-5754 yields 306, 1.03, 31.5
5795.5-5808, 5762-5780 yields 101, 3.30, 33.3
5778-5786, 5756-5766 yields 284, 1.16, 33.1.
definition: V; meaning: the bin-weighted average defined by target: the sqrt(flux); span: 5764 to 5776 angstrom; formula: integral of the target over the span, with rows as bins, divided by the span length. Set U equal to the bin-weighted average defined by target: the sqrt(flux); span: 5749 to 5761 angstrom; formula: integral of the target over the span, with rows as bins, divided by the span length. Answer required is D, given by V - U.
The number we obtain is 0.18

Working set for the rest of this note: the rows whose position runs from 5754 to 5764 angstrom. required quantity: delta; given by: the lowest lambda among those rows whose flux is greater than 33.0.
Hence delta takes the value 5754.97 angstrom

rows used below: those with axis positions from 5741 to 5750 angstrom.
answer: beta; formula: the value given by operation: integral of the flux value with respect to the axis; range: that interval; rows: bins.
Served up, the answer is 286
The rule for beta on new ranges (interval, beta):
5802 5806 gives 99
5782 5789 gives 220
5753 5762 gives 290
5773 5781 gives 253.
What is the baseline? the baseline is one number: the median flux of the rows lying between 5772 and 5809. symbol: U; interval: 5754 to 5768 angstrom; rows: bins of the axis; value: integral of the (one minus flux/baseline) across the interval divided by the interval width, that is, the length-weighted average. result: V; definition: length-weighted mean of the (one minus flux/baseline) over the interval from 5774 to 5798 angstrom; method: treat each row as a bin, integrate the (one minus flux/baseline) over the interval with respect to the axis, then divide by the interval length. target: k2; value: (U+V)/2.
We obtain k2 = -0.011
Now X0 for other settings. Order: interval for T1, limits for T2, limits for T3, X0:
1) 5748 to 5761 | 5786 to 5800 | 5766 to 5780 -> 5.42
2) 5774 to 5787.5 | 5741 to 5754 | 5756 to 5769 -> 5.43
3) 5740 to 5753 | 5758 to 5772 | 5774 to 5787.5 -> 5.43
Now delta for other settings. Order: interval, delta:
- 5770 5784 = 5770.90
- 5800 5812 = 5800.20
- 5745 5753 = 5745.70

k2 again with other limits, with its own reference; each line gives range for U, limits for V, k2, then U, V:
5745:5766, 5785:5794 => 0.002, 0.001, 0.00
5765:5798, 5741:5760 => 0.002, -0.007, 0.01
